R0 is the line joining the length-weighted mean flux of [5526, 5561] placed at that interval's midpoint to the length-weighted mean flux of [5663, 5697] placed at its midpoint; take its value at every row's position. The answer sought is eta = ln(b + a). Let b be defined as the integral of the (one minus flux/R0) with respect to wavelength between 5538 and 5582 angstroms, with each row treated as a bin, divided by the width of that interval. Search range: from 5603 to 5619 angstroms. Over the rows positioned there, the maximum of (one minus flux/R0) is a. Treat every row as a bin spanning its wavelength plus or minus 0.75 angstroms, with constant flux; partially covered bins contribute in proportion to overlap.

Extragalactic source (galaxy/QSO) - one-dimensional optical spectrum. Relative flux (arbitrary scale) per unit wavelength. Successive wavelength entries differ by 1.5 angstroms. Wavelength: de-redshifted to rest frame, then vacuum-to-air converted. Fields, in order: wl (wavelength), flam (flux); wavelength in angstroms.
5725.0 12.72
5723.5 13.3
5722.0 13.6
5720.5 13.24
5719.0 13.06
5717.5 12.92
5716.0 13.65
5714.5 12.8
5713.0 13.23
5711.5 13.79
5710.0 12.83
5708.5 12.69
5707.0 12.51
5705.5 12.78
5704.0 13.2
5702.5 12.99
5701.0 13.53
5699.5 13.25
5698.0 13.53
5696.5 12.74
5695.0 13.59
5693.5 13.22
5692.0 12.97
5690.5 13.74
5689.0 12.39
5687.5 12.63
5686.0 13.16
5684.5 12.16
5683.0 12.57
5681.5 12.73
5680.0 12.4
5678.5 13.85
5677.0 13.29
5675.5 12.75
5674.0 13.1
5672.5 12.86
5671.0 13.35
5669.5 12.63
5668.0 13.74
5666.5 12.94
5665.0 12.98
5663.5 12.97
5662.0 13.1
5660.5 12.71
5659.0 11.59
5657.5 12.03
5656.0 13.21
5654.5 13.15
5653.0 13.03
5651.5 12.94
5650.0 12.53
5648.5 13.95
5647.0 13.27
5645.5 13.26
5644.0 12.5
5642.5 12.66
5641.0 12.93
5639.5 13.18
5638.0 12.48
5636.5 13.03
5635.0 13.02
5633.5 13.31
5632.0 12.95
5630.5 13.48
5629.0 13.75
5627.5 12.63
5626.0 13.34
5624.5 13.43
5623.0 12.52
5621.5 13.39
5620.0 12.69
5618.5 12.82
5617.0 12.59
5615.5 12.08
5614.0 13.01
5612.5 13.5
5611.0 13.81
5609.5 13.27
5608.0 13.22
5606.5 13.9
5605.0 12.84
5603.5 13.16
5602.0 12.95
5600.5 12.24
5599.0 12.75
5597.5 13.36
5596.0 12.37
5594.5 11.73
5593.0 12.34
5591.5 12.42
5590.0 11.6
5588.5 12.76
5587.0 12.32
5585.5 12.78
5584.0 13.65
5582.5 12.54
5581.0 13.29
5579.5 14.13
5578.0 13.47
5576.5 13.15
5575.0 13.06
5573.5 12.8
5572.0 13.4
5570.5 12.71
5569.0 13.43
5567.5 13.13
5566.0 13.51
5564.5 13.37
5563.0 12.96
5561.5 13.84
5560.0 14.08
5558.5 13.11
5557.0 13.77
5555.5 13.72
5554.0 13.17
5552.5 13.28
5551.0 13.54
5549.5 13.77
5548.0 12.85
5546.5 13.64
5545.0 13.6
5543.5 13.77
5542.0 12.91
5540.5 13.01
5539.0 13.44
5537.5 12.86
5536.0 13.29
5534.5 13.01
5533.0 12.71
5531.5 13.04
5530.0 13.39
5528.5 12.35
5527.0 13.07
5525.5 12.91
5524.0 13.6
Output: -2.65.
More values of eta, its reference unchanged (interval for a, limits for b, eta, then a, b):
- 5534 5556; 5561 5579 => -3.47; 0.032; -0.001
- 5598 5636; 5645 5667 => -2.41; 0.080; 0.010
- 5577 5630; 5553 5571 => -2.23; 0.120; -0.013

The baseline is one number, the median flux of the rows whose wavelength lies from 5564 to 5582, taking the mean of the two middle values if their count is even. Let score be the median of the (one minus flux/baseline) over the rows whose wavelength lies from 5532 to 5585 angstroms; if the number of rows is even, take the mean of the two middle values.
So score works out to 0.00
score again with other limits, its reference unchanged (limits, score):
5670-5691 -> 0.04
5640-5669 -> 0.03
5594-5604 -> 0.04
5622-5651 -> 0.02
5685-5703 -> 0.01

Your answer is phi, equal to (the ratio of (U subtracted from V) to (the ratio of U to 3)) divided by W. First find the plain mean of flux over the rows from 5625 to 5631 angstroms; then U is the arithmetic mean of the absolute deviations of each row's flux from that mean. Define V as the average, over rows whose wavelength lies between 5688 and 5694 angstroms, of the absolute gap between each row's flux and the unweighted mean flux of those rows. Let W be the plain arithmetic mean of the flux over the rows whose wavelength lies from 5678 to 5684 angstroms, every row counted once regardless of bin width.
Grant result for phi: 0.05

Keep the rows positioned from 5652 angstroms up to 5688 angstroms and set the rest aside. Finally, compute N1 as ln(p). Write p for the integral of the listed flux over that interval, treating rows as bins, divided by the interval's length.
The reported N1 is 2.56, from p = 12.9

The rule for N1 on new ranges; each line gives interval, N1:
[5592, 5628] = 2.56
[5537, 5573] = 2.59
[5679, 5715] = 2.56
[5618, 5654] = 2.57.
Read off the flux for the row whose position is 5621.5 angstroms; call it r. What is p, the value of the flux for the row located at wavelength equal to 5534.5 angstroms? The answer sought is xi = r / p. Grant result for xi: 1.03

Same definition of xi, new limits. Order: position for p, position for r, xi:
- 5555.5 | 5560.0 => 1.03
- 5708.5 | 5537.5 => 1.01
